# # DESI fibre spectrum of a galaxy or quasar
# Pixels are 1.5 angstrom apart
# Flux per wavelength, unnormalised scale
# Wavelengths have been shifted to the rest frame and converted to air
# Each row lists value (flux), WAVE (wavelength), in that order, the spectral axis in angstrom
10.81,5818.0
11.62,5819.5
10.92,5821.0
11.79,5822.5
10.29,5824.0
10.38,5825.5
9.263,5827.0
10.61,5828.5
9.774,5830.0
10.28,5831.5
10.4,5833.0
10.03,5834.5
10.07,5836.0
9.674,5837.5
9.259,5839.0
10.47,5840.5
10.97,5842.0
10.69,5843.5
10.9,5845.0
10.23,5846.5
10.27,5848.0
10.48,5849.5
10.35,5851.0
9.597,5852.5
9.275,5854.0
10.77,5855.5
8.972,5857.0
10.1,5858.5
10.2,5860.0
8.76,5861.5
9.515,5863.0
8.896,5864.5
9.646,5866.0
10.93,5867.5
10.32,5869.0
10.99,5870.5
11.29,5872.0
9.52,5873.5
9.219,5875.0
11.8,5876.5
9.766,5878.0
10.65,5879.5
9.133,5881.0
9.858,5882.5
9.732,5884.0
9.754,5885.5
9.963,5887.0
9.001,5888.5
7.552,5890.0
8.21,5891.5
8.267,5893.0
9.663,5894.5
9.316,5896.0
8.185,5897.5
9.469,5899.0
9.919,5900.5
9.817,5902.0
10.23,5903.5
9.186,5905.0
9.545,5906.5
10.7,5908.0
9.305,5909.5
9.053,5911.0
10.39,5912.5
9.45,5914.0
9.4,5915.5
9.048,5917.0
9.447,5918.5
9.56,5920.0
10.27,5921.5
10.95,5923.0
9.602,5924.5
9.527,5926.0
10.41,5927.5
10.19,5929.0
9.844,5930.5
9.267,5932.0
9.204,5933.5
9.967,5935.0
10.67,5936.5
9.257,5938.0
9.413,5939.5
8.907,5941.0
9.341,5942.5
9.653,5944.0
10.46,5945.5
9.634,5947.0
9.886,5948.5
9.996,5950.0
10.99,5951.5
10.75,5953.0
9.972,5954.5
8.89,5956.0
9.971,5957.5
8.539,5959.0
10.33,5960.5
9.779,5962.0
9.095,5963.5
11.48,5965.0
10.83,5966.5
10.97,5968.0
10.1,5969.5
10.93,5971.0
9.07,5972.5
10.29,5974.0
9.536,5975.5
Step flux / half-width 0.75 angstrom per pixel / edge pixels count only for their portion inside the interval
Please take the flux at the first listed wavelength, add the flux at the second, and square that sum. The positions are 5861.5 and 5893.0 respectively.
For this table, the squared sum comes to 290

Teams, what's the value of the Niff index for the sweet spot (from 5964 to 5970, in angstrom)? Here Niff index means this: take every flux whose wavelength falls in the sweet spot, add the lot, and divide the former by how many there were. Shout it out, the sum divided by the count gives 10.8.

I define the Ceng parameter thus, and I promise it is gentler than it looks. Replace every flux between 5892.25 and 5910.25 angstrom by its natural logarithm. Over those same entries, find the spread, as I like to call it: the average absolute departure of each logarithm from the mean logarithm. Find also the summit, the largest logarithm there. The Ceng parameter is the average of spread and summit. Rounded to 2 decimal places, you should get 1.21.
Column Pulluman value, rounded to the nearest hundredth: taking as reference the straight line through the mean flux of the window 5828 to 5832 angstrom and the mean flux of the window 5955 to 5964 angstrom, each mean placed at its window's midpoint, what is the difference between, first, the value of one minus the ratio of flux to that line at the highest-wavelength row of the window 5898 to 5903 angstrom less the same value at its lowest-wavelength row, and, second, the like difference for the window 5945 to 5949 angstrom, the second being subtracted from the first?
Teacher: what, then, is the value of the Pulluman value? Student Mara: -0.10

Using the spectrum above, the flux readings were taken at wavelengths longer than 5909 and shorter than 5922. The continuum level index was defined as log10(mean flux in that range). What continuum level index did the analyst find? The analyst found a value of 0.98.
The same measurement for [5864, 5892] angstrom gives 0.99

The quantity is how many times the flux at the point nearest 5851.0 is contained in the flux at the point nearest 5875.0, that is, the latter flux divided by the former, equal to 0.89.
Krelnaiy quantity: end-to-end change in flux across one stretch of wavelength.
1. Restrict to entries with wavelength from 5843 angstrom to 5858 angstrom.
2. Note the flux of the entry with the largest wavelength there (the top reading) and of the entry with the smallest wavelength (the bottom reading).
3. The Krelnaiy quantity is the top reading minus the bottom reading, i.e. -1.7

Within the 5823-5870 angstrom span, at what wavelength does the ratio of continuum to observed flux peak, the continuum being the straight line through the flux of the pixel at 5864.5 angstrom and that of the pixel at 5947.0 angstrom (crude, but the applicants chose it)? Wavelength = 5861.5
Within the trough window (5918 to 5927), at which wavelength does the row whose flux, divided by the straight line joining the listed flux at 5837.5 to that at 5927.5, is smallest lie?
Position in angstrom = 5918.5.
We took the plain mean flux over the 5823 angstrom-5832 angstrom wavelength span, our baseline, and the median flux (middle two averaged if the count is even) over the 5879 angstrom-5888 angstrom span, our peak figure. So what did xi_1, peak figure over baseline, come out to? 0.97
